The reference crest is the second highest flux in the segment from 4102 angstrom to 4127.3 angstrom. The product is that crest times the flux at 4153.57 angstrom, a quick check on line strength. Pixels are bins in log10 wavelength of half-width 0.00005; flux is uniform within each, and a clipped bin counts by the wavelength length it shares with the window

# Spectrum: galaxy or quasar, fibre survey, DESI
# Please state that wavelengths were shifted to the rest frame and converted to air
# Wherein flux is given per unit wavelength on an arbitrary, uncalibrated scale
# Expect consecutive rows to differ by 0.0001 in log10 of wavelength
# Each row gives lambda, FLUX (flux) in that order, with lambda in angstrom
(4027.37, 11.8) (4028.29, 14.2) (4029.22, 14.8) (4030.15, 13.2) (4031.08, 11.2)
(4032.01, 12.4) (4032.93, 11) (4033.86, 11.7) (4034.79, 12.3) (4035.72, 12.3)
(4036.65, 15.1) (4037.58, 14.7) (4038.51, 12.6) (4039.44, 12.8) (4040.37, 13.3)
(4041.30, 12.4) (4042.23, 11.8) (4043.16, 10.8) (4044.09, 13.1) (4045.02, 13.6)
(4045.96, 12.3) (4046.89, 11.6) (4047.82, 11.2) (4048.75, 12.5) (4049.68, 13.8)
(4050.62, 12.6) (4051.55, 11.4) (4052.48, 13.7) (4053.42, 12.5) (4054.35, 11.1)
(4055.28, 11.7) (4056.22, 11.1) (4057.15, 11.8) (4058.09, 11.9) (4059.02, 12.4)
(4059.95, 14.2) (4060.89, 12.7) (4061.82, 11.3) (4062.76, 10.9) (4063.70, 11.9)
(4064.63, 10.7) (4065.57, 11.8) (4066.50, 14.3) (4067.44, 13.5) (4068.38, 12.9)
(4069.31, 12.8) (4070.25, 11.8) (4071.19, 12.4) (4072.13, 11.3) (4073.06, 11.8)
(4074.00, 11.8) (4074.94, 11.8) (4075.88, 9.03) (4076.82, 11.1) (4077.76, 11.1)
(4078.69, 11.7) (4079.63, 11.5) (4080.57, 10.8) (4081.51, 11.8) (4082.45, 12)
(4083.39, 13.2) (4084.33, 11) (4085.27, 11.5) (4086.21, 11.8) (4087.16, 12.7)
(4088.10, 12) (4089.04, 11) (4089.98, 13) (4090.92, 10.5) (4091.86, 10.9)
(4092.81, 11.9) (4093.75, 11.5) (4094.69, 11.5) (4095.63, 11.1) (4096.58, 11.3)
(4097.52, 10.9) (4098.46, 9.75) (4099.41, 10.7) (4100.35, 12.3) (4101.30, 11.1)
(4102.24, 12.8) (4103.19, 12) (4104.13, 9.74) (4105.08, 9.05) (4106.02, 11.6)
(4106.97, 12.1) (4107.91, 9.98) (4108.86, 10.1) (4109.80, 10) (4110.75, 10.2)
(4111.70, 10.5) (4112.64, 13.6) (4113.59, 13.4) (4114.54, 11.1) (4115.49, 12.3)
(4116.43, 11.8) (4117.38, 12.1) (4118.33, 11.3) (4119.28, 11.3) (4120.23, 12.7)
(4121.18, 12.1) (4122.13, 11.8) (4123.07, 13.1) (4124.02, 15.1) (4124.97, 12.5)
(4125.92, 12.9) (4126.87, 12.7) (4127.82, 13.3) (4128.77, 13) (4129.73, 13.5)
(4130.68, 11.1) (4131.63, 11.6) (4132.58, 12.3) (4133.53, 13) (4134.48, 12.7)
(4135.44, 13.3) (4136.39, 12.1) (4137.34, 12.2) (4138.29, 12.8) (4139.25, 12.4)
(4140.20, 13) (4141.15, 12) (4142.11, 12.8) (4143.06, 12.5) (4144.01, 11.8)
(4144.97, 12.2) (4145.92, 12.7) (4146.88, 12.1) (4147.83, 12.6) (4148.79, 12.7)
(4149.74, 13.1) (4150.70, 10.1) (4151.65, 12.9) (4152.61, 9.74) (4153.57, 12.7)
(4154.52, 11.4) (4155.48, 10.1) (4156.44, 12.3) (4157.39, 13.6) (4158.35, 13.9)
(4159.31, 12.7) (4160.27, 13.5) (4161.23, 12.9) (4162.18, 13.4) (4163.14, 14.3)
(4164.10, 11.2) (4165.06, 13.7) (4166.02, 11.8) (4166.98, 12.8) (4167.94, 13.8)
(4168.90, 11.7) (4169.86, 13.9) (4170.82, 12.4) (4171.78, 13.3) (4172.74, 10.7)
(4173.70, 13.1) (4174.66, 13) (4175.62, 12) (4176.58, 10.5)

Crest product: 173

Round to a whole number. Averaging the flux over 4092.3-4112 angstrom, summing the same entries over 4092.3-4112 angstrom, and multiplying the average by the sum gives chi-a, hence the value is 2522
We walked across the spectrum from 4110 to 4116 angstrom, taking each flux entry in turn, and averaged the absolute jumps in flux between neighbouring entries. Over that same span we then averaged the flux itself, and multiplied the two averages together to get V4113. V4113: 17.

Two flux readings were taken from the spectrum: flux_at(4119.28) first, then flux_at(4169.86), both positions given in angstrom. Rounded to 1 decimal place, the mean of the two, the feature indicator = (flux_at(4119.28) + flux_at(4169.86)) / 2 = 12.6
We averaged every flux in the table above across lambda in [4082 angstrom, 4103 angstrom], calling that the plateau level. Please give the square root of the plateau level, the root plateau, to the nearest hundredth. 3.40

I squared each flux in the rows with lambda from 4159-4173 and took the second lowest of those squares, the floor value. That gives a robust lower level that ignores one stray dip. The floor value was 125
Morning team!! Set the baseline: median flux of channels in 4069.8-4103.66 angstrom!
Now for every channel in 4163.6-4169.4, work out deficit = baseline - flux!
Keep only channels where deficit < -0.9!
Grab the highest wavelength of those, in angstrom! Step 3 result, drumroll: 4167.94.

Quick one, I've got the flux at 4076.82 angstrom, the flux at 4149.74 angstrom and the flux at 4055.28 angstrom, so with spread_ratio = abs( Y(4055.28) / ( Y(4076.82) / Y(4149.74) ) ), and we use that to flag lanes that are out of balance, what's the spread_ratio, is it 14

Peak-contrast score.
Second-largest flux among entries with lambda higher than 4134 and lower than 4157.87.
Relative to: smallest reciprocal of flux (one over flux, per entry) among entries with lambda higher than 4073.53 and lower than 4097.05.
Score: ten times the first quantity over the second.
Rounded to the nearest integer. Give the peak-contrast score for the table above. 1756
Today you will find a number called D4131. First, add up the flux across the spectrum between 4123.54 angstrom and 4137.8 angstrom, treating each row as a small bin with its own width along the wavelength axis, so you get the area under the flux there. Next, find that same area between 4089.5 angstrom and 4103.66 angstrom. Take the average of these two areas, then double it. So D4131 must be 343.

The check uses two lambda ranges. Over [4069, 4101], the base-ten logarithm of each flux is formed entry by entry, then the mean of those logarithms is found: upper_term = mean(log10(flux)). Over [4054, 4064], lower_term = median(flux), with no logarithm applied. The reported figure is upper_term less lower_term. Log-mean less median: -10.7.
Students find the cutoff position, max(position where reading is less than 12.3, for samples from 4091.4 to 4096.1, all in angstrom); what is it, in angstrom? 4095.63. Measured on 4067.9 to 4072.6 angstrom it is 4072.13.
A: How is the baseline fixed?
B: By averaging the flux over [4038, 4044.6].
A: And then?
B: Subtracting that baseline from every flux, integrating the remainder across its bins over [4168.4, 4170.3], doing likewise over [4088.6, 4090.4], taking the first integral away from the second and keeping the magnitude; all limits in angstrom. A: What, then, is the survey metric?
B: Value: 1.5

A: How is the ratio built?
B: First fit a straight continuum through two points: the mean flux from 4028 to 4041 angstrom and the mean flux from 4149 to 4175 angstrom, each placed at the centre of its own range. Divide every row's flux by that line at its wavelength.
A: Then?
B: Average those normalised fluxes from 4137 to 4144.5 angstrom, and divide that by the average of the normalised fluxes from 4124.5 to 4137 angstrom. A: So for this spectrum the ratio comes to 0.99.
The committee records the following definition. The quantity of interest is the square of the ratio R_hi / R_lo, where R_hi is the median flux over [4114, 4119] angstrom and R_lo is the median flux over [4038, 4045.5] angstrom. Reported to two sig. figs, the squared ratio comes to 0.86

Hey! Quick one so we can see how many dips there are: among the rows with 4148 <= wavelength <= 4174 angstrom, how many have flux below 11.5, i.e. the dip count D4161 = 6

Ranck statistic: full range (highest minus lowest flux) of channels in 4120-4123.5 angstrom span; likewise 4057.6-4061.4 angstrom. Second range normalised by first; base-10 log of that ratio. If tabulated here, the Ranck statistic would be 0.25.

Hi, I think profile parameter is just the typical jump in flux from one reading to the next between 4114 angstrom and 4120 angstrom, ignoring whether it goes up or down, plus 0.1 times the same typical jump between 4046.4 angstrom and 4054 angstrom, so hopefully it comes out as 0.7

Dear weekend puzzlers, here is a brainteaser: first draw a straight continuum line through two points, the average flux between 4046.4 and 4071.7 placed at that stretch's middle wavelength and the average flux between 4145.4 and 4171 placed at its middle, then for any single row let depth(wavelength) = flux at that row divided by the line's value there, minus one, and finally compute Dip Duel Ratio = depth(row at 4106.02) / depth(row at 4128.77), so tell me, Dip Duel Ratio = -1.4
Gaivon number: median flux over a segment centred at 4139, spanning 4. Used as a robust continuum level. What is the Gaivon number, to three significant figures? 12.6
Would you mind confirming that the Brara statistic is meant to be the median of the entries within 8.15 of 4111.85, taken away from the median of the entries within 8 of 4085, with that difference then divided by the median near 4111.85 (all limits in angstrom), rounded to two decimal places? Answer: 0.04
